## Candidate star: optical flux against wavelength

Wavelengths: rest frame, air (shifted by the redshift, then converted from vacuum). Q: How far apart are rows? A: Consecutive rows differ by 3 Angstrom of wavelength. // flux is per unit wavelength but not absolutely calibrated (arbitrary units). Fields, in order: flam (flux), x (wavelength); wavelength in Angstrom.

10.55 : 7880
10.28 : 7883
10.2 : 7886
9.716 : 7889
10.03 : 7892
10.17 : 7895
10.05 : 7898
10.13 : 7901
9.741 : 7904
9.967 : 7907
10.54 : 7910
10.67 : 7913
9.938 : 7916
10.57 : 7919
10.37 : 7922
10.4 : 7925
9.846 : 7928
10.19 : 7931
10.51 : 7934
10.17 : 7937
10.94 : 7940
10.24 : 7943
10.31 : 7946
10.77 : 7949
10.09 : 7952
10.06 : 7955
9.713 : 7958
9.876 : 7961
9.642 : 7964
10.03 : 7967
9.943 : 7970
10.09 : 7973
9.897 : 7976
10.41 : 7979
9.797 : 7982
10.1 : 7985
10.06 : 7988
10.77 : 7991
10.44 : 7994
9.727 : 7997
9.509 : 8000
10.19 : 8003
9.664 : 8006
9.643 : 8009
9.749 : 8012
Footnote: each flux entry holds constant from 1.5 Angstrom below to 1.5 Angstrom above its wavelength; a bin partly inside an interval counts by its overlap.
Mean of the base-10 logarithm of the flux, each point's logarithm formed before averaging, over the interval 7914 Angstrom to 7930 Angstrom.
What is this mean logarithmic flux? 1.01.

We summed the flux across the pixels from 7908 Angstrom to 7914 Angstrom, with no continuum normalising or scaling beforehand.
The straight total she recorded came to 21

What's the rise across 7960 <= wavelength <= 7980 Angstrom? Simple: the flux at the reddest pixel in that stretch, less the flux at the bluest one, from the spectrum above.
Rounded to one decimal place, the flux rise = 0.5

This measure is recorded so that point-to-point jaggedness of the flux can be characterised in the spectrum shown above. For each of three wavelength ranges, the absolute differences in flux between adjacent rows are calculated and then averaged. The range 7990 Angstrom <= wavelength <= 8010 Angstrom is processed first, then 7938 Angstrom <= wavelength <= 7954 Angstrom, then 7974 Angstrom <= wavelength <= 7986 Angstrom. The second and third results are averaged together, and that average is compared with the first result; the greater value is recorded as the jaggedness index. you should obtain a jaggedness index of 0.477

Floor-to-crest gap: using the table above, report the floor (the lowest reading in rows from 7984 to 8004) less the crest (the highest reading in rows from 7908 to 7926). -1.2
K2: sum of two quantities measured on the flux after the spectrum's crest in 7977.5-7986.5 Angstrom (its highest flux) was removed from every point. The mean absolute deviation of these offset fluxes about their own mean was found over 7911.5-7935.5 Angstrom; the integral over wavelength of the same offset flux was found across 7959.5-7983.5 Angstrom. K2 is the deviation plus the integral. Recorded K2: -10.5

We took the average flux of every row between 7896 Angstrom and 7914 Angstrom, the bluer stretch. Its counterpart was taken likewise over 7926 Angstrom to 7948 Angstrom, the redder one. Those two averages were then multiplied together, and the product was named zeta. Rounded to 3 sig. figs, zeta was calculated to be 105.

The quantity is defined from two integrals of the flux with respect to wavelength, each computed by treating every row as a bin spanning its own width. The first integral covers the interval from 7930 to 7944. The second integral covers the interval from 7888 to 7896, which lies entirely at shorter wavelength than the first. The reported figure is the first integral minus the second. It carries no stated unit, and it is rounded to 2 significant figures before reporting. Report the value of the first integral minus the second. 66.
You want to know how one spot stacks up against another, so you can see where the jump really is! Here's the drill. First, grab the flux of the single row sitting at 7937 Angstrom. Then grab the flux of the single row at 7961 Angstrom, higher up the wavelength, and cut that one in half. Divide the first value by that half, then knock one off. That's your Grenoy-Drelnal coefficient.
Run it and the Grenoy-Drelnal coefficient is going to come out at 1.06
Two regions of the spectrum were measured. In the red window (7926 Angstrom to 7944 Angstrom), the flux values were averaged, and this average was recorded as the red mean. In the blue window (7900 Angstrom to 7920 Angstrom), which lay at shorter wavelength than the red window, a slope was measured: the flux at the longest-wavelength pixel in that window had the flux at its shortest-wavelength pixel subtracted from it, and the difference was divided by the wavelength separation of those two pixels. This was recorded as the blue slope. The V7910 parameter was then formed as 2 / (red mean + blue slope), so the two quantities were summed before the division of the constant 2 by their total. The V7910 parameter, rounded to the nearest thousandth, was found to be 0.193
